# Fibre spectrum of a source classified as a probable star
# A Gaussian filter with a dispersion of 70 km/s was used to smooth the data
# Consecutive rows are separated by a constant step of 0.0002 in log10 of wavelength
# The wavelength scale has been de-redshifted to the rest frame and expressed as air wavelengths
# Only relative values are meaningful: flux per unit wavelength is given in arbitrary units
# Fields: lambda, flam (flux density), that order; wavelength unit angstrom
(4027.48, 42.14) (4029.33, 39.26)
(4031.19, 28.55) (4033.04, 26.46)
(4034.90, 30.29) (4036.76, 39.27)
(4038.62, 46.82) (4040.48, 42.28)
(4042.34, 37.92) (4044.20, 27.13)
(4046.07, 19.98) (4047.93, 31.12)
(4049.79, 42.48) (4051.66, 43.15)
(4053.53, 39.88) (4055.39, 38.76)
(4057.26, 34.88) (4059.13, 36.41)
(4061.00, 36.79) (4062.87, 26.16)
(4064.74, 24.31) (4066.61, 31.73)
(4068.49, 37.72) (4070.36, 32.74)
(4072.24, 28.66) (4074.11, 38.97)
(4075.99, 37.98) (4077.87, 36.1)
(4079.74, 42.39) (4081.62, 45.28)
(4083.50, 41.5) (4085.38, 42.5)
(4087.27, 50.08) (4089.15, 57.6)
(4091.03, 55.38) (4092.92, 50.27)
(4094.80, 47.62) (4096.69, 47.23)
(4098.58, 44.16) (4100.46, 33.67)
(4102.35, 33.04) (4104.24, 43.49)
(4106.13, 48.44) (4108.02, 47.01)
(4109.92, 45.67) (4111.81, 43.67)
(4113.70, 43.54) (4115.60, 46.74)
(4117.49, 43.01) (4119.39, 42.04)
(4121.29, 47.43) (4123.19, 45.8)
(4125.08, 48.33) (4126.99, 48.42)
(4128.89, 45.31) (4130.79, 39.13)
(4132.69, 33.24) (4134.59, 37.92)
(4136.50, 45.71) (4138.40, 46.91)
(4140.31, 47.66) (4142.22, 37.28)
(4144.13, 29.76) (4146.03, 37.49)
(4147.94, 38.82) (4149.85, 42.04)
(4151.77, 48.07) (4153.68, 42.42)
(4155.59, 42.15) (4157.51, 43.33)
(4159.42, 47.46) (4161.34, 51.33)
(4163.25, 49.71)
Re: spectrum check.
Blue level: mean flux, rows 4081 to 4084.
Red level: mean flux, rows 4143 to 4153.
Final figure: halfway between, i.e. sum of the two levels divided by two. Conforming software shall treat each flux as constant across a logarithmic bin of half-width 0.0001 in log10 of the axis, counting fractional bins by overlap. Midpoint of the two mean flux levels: 41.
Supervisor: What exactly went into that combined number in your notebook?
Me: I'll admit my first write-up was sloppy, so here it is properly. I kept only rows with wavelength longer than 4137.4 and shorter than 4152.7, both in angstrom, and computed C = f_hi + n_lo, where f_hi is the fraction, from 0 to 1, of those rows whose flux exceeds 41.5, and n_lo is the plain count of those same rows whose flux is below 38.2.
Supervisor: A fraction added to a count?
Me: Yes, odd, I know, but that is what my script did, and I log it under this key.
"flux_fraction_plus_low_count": 3.5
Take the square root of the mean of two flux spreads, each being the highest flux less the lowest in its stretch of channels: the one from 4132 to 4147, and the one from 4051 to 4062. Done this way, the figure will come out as 3.6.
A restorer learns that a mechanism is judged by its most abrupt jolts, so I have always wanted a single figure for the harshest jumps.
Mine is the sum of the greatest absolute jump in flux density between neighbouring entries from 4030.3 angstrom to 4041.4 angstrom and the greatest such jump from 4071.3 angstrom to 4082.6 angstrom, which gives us 19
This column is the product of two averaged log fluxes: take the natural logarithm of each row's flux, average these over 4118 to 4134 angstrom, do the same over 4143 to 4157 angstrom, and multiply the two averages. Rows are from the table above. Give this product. 13.9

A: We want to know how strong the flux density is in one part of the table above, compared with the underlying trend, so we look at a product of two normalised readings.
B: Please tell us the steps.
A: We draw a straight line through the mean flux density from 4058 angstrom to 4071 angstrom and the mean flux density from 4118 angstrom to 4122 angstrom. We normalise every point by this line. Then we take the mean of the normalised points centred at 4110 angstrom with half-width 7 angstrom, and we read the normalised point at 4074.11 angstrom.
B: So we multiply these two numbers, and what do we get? 1.22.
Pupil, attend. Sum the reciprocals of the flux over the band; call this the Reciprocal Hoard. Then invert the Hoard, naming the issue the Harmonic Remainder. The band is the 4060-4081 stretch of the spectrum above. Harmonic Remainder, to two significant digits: 3.0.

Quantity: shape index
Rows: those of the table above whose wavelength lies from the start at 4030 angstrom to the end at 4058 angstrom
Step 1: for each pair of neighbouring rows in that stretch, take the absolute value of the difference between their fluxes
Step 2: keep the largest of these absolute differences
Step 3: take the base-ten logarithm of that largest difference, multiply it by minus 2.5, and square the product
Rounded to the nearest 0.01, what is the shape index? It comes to 6.96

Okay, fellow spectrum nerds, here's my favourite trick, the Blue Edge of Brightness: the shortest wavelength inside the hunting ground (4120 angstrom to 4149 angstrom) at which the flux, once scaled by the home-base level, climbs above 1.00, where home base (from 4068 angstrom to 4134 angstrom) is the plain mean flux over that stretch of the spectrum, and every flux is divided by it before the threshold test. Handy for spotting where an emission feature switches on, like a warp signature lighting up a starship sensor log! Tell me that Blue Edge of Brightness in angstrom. 4121.29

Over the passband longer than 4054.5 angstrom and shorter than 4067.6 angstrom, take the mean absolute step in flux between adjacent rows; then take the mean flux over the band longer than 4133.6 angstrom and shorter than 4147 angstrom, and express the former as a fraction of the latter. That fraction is 0.11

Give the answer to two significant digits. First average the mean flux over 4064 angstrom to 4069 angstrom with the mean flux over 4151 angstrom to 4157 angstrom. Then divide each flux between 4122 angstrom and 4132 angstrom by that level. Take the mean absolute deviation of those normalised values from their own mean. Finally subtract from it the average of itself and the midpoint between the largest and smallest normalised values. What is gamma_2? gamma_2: -0.55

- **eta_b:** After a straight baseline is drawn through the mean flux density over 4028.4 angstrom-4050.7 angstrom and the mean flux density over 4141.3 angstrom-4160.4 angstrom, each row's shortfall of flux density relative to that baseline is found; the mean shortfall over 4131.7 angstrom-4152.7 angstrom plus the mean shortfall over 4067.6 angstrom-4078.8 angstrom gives 0.9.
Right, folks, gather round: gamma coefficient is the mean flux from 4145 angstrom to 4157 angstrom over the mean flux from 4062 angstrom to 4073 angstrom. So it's 1.38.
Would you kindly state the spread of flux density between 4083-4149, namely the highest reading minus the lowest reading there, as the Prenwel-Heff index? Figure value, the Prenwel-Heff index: 28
